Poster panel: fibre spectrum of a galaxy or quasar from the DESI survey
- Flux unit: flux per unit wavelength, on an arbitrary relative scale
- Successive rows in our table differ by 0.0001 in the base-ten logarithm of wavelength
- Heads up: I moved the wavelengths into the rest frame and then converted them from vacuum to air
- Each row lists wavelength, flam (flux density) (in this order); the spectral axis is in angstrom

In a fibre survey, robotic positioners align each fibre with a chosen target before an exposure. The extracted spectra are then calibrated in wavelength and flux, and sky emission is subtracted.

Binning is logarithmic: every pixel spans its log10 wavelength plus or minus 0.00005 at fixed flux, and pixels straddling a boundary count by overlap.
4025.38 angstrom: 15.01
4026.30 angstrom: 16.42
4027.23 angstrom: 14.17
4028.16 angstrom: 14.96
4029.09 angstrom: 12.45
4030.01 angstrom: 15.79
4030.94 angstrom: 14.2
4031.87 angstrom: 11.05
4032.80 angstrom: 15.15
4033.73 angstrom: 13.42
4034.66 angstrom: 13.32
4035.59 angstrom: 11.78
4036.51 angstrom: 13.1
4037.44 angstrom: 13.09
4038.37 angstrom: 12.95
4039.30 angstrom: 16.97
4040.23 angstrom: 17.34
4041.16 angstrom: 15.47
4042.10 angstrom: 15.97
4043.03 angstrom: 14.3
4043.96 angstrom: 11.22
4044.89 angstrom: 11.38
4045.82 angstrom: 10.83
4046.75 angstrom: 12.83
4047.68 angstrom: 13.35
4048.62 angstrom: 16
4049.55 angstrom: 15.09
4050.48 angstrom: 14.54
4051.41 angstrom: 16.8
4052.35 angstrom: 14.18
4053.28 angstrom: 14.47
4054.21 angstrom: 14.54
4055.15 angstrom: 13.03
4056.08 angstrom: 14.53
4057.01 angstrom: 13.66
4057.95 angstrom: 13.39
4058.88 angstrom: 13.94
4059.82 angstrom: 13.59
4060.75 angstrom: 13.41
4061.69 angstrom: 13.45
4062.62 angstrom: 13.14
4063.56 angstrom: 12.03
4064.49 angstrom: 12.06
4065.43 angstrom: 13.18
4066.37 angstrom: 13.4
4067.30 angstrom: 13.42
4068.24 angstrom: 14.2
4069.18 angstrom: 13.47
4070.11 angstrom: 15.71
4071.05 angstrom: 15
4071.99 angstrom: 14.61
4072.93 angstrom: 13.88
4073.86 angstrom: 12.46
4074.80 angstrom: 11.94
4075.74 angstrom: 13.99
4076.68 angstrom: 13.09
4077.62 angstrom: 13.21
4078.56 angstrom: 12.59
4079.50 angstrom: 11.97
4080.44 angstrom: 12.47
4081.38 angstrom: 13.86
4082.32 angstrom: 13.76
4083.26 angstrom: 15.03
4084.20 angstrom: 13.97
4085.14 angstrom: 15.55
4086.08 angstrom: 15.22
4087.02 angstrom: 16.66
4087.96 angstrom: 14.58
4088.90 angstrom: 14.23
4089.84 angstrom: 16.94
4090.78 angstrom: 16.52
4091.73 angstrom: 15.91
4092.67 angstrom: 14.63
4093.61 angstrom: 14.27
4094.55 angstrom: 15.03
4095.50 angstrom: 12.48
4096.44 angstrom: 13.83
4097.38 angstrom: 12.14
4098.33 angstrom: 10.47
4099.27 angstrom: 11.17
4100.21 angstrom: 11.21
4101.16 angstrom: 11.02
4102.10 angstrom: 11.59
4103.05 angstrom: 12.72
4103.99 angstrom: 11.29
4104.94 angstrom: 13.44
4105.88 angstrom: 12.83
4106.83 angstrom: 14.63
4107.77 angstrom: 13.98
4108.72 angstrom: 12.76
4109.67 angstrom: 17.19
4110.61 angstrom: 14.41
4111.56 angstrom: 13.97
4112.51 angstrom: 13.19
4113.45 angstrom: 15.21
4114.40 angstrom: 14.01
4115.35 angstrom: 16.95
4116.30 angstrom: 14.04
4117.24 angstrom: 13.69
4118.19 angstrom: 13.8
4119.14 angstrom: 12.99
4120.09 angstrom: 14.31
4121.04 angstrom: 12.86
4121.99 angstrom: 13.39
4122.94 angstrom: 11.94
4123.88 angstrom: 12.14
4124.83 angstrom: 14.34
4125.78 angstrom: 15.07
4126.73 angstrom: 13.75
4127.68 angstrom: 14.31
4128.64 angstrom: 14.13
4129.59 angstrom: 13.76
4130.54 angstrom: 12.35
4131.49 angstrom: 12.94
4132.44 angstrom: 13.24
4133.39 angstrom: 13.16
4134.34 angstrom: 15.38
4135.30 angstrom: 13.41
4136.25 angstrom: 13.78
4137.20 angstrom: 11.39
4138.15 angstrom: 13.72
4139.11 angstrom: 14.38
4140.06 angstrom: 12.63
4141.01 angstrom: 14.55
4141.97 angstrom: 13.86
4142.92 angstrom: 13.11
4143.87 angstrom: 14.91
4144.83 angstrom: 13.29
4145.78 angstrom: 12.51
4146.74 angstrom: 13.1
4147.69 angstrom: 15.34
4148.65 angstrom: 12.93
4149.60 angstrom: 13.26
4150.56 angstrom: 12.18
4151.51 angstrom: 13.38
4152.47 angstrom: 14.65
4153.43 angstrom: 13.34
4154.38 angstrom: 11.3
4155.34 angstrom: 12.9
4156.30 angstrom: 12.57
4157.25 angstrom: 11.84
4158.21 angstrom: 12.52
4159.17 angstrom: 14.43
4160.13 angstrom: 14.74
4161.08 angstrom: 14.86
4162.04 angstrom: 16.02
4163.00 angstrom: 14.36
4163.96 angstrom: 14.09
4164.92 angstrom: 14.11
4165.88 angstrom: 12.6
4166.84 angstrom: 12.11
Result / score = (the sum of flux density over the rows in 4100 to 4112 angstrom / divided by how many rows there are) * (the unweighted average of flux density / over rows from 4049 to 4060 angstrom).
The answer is 188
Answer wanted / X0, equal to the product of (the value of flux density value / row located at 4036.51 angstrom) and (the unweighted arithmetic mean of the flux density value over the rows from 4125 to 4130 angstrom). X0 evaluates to 186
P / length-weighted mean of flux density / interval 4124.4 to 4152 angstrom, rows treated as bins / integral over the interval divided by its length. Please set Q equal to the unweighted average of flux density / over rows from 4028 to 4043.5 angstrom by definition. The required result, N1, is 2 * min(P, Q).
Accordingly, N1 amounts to 27.2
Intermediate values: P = 13.6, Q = 14.19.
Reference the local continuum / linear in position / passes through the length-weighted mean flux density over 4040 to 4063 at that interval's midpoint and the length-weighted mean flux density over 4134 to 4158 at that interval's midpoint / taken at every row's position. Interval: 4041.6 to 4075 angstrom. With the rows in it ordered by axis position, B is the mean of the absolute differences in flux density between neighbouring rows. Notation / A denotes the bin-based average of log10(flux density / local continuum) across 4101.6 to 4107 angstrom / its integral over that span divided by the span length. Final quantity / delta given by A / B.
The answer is -0.0362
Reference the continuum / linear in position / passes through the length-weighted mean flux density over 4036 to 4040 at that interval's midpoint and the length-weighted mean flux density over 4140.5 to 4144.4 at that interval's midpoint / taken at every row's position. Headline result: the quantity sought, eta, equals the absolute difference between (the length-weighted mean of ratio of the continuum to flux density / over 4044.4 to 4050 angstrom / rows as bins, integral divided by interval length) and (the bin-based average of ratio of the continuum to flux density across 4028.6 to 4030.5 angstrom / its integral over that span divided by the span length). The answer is 0.072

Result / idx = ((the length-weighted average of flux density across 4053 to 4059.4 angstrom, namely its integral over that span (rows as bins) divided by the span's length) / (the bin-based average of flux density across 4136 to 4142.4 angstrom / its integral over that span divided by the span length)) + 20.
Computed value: 21.03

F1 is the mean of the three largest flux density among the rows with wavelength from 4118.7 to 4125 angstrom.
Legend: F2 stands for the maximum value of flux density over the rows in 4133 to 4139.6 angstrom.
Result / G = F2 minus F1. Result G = 1.4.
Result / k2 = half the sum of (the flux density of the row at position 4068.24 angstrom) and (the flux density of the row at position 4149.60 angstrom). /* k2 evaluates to 13.7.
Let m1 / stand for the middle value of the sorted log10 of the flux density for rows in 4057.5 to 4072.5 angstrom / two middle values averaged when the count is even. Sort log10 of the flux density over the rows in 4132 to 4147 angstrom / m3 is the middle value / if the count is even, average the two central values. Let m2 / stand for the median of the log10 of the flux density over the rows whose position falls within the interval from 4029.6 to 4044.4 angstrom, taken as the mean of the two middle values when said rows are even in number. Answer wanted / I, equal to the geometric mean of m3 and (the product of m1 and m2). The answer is 1.203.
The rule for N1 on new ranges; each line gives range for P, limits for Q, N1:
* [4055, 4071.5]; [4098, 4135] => 26.9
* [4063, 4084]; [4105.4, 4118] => 26.9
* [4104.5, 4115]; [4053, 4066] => 26.9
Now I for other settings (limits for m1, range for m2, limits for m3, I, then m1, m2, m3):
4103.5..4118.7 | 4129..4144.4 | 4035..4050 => 1.206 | 1.15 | 1.13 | 1.12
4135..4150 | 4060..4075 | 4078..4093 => 1.216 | 1.13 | 1.13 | 1.16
